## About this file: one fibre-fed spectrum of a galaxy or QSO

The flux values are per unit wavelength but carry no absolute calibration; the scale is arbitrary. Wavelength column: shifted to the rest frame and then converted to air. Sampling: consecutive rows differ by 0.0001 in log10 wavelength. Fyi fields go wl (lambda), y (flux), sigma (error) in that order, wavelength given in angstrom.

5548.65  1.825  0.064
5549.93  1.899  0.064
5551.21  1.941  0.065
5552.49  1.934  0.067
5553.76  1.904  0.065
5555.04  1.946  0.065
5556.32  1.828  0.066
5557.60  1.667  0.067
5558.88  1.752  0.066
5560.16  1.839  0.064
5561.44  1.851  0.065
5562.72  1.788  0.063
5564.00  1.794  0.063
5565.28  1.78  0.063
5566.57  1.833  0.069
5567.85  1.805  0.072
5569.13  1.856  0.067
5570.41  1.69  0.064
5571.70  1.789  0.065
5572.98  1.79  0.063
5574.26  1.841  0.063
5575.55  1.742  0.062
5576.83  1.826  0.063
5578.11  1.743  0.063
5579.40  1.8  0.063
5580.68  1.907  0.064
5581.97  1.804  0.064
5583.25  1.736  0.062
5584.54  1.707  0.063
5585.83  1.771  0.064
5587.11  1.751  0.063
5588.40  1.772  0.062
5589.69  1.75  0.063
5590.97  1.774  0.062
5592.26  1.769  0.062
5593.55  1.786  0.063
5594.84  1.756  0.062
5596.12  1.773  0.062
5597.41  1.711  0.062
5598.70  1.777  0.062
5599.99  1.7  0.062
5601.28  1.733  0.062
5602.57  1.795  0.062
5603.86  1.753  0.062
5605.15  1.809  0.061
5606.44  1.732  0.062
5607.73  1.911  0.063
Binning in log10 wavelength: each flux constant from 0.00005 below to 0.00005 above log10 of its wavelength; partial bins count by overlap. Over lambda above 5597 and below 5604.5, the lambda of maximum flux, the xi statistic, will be 5602.57 angstrom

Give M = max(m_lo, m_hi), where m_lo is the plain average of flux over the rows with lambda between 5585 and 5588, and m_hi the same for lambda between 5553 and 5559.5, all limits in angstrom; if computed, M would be 1.82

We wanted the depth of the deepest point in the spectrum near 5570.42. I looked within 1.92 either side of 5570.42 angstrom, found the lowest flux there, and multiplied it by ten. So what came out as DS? 16.90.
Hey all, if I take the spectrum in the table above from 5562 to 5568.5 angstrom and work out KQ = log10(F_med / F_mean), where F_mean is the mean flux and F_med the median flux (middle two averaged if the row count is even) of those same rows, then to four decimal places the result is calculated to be -0.0015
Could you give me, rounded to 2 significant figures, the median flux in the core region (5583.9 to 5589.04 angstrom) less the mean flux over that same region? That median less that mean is 0.011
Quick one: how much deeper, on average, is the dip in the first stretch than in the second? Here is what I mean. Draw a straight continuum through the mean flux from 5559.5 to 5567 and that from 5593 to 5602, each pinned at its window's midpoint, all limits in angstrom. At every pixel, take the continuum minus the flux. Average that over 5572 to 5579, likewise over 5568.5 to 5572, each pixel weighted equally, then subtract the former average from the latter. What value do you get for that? 0.02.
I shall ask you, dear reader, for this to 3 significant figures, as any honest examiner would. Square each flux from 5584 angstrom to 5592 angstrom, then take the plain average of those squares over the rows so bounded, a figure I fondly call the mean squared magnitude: 3.08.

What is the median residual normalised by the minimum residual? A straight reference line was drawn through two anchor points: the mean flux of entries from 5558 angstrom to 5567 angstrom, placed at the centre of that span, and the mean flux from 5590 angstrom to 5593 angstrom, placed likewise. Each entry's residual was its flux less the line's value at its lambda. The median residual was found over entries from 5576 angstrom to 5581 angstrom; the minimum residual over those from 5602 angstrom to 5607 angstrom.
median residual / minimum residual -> -1.2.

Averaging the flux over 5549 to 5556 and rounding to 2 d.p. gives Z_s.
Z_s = 1.92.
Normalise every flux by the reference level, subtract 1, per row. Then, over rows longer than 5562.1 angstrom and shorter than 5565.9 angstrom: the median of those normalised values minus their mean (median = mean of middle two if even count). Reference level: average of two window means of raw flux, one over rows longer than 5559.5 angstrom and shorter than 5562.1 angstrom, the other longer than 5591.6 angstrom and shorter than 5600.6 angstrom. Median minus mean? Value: 0.000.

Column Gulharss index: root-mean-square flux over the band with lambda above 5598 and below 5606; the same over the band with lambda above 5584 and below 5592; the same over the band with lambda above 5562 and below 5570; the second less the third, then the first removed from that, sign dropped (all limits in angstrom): 1.82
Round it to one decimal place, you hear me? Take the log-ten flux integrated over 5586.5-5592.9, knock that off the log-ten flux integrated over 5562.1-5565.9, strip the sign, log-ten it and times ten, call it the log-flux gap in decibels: -2.1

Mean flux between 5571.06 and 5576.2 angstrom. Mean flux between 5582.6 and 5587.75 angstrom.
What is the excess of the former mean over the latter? 0.05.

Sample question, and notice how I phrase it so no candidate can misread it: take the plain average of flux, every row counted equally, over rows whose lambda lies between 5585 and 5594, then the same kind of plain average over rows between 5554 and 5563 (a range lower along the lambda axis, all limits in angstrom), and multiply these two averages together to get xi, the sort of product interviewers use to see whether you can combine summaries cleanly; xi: 3.20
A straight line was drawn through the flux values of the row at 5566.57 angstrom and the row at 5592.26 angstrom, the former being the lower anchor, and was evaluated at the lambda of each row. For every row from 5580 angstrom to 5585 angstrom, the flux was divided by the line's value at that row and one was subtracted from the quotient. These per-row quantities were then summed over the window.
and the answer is -0.01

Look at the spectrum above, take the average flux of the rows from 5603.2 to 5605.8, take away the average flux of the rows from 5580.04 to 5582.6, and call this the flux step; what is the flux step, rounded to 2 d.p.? -0.07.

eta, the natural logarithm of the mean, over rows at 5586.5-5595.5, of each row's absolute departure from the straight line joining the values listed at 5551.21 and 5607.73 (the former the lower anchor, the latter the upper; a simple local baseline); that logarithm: -1.87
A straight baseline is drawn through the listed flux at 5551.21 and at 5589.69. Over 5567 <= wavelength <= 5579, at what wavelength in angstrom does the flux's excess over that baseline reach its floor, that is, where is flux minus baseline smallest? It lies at 5570.41 angstrom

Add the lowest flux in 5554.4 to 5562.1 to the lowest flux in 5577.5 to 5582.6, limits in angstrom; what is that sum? 3.41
